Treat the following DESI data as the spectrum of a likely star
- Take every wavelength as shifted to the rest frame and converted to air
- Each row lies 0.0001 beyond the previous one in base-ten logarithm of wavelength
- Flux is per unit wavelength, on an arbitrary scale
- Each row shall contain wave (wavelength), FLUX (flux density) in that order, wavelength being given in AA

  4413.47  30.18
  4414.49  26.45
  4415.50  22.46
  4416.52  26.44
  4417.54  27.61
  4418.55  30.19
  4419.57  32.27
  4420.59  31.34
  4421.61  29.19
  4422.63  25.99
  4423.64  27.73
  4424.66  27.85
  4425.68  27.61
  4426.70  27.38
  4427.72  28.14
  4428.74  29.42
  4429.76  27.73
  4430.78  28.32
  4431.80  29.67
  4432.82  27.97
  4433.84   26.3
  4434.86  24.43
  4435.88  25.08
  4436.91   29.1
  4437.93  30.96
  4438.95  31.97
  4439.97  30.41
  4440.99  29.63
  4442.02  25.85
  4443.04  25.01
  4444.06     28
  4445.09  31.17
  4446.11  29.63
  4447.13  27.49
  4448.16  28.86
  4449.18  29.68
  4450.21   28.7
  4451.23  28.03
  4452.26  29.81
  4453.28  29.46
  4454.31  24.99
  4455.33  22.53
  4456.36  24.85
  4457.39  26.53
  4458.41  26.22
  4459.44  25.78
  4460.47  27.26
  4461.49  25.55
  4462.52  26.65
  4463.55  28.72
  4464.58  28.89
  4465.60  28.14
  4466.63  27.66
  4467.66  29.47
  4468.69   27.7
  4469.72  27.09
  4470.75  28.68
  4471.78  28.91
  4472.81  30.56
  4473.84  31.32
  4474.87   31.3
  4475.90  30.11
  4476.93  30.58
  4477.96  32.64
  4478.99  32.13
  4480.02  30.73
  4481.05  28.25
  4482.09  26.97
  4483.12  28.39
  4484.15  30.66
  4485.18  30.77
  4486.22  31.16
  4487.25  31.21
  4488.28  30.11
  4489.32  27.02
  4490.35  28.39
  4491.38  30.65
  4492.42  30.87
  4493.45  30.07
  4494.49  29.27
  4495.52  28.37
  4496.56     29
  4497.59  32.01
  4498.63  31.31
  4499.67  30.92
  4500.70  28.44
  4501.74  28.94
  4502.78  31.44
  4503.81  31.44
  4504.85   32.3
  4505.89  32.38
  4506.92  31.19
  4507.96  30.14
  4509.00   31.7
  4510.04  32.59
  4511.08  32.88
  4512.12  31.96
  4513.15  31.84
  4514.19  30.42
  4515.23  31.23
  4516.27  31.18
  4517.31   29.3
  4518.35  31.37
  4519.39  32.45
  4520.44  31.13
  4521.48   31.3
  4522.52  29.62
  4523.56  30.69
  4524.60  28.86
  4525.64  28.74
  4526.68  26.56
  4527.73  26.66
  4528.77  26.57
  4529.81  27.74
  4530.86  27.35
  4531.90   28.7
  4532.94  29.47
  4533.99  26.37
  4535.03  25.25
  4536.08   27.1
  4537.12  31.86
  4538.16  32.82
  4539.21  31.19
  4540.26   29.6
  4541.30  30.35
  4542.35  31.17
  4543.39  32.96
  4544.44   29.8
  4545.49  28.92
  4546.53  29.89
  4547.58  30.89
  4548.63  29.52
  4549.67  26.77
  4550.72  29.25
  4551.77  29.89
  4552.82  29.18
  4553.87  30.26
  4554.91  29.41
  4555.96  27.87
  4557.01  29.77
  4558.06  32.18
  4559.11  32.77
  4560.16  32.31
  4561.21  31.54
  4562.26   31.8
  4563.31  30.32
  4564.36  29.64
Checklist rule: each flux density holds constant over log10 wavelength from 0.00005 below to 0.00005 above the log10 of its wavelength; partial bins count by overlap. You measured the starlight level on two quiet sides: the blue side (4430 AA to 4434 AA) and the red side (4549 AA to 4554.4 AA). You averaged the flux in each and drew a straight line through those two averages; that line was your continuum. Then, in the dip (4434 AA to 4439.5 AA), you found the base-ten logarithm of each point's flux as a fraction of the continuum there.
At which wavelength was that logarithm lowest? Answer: 4434.86 AA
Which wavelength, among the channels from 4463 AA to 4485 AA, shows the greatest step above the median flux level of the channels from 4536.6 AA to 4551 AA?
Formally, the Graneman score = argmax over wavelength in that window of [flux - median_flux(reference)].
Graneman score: 4477.96 AA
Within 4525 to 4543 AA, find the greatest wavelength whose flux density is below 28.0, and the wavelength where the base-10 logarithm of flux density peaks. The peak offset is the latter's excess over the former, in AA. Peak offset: 2.1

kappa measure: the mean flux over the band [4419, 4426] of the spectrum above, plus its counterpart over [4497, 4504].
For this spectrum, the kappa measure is 59.5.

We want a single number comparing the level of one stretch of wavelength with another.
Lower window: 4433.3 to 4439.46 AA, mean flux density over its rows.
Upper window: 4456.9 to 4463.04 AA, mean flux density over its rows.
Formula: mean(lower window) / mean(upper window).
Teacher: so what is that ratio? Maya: 1.06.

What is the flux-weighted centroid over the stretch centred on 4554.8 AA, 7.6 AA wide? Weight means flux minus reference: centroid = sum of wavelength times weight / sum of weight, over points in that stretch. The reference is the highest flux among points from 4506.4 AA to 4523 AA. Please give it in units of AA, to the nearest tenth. 4554.6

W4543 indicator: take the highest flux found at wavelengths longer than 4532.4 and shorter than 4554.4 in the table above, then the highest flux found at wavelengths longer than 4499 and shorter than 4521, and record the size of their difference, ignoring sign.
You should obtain 0.1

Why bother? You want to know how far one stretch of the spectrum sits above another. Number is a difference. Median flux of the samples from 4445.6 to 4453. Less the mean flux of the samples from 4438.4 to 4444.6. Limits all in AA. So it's 0.4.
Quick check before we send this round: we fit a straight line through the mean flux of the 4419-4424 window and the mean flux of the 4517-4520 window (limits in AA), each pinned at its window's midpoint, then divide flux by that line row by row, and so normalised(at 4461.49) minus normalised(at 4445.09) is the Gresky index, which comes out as -0.197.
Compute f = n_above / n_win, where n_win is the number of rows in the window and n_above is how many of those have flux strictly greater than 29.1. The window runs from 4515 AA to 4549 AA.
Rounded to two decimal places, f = 0.64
